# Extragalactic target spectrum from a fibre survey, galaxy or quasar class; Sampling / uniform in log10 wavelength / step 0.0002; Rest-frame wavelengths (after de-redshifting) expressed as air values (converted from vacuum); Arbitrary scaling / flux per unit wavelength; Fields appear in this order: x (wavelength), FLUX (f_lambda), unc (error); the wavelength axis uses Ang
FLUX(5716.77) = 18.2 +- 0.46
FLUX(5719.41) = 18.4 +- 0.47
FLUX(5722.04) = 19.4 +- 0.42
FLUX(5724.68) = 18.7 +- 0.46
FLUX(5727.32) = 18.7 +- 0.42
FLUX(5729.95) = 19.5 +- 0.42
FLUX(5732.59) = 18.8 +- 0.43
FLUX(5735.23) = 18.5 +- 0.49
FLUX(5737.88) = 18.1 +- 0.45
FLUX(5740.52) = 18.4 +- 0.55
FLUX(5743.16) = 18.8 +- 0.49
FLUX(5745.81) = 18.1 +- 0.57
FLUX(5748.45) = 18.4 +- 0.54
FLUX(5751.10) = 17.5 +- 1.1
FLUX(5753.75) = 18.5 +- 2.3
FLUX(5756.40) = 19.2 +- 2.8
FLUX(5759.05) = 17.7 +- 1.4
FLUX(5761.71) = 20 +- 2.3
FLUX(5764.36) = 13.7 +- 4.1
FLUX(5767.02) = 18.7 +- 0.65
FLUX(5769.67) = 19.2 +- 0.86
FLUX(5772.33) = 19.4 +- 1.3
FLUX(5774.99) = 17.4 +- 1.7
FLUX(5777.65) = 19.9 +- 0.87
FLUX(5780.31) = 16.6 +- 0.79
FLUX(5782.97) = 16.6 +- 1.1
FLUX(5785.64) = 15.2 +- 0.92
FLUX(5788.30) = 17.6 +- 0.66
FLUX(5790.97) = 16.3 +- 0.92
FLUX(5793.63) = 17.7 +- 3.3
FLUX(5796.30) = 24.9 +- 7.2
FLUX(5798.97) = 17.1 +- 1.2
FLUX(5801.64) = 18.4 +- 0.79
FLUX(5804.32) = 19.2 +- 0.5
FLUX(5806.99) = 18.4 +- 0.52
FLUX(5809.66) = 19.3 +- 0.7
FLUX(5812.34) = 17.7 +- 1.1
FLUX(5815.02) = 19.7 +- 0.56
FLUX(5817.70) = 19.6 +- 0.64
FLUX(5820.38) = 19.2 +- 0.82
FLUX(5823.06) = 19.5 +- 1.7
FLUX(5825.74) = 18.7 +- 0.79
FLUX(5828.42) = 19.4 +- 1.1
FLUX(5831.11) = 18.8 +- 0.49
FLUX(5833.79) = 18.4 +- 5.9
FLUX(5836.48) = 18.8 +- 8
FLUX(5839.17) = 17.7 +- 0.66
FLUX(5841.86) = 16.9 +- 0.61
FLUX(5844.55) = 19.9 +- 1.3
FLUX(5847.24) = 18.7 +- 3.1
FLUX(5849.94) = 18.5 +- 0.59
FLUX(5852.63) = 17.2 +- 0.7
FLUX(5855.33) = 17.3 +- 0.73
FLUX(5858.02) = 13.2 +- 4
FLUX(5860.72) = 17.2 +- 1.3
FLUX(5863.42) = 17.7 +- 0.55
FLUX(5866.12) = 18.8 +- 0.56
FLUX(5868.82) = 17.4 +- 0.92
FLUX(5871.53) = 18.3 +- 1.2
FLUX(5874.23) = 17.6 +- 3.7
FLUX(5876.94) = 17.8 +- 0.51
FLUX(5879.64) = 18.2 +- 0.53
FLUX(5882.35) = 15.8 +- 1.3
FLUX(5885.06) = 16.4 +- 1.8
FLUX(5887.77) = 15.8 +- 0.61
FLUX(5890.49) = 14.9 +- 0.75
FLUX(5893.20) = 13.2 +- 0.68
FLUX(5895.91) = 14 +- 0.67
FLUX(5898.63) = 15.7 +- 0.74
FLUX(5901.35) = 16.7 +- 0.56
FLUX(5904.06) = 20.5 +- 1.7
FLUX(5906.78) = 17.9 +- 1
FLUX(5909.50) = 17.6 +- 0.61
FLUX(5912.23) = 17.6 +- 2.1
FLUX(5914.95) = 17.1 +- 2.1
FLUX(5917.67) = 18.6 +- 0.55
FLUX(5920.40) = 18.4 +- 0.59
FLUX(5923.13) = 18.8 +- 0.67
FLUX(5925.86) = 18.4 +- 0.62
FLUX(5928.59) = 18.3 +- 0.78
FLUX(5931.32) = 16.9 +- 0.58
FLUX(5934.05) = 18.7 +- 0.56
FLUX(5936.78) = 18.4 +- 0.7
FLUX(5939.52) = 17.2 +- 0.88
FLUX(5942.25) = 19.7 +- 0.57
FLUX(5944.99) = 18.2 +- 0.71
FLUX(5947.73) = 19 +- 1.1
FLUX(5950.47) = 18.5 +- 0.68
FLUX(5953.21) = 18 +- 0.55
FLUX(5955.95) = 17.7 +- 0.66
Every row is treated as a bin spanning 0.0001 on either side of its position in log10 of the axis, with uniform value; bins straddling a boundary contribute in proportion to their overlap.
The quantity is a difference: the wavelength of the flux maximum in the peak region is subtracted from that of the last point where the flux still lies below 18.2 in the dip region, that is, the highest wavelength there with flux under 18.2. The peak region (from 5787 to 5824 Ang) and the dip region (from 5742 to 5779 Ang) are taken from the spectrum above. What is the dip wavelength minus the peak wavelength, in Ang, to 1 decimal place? -21.3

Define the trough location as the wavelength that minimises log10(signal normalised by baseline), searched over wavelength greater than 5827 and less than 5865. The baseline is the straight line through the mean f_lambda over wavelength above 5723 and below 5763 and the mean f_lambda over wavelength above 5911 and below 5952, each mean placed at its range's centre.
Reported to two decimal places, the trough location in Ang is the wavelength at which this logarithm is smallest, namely 5858.02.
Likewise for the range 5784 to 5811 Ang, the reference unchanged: 5785.64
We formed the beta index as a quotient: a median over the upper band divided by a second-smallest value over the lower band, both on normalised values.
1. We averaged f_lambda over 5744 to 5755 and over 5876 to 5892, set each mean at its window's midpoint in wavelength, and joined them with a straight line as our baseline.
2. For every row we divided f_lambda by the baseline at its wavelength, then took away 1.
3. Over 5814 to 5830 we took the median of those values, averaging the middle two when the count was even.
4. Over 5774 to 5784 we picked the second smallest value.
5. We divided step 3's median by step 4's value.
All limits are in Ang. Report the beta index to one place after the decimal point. -2.1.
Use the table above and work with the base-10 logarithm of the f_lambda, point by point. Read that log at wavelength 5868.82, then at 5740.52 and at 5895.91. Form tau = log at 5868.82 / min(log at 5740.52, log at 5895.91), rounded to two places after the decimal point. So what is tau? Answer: 1.08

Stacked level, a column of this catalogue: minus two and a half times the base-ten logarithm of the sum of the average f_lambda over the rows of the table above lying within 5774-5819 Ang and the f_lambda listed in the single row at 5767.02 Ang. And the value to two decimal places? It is -3.92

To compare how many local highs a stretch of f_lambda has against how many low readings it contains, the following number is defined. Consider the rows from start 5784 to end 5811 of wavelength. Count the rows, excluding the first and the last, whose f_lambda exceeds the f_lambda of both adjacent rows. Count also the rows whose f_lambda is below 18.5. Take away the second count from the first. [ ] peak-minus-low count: -4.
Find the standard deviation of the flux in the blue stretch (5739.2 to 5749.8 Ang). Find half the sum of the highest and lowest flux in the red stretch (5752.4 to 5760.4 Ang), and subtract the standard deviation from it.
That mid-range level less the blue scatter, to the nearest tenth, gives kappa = 18.2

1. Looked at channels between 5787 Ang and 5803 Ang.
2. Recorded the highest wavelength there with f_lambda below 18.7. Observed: 5801.64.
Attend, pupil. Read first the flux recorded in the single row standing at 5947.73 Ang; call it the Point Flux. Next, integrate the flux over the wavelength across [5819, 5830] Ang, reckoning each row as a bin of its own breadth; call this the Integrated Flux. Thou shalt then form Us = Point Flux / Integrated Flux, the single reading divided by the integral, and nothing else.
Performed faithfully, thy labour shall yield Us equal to 0.09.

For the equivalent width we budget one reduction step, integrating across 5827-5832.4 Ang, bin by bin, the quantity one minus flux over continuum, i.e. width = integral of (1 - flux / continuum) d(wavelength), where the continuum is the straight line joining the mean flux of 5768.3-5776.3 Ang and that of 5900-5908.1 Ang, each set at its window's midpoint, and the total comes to -0.2 Ang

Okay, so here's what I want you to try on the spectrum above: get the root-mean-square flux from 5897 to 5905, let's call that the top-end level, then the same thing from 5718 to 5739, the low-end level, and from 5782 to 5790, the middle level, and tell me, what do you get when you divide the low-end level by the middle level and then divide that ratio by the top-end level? 0.0641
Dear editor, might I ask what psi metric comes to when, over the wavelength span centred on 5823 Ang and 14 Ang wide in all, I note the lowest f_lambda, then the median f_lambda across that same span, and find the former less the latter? -0.7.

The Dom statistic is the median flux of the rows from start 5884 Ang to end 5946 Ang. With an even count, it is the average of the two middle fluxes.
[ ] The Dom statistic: 17.6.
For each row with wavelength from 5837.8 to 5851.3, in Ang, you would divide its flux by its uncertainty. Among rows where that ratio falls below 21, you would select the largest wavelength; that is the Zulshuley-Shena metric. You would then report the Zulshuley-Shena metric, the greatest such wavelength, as 5847.24 Ang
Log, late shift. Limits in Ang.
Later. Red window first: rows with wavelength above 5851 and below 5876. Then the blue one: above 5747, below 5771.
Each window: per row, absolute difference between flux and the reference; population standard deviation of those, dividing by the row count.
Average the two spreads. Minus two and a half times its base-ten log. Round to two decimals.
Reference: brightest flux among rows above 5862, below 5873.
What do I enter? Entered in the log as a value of -0.42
